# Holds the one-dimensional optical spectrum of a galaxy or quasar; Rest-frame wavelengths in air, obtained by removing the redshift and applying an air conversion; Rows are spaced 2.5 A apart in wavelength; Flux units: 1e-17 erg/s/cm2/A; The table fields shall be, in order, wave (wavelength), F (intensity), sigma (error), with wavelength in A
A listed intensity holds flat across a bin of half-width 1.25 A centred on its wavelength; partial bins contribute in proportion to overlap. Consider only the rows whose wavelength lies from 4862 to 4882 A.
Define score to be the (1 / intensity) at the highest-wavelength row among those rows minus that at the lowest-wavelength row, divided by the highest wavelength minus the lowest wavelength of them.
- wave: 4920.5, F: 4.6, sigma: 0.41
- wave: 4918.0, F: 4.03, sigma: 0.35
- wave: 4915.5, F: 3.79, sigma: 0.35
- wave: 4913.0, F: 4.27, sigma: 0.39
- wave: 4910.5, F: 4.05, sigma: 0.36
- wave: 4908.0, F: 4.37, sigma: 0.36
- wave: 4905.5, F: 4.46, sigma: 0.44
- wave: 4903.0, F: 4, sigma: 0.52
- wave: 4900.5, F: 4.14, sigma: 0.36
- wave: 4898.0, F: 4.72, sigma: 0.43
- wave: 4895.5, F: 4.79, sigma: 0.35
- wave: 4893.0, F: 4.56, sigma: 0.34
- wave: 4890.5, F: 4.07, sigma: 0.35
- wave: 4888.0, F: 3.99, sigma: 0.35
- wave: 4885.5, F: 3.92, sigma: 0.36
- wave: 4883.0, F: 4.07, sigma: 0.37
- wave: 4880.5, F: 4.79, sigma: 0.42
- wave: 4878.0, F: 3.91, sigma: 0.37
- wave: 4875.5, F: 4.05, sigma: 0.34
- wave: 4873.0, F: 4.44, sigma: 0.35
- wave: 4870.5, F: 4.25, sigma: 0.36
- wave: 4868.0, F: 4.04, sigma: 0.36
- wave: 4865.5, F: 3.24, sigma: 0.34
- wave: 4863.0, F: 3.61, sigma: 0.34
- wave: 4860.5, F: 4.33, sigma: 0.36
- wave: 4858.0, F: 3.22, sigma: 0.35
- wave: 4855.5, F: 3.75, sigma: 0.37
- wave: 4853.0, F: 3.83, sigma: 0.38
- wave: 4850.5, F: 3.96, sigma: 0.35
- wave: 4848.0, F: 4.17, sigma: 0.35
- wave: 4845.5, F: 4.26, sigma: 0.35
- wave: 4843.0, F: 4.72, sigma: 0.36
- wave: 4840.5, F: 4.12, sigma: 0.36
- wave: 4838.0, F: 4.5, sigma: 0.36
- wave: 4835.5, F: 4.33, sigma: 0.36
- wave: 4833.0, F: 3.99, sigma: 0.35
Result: -0.004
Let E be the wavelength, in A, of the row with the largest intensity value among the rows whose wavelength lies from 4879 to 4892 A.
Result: 4880.5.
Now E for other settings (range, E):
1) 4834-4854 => 4843.0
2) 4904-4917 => 4905.5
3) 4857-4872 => 4860.5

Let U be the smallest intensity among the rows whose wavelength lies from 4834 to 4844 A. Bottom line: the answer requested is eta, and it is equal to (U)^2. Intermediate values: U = 4.12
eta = 17.0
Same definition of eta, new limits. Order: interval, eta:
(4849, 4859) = 10.4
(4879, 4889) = 15.4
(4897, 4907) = 16.0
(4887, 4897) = 15.9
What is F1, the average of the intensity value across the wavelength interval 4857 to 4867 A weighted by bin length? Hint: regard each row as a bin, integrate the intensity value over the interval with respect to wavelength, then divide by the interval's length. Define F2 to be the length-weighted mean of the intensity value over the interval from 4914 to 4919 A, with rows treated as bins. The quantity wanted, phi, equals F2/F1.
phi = 1.08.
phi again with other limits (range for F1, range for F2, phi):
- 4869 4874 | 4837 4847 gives 1.02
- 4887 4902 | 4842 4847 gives 1.02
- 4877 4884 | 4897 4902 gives 1.03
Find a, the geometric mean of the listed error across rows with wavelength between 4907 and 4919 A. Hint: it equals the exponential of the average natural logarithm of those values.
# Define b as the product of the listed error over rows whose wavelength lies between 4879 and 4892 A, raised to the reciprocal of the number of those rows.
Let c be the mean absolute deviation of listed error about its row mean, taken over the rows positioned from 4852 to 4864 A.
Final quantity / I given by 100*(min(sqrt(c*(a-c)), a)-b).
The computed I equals -30.4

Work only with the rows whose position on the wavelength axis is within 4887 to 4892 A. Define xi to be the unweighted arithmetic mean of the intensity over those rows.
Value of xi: 4.03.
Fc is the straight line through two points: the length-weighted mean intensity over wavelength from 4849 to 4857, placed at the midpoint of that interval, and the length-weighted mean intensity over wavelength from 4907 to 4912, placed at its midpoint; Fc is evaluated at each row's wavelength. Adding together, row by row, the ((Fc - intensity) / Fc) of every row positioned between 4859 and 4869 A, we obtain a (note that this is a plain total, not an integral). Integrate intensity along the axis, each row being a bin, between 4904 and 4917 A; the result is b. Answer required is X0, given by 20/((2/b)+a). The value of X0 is 139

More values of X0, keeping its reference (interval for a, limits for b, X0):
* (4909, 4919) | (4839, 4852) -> 89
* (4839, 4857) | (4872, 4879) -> -39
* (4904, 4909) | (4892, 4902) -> -308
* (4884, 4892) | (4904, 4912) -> 180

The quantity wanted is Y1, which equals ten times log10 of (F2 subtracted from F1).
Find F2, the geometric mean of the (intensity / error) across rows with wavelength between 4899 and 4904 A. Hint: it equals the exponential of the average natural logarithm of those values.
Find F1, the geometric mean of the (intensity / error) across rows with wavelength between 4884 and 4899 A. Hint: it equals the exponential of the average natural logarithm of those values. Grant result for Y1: 4.1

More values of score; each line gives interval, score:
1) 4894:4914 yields 0.001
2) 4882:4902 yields 0.000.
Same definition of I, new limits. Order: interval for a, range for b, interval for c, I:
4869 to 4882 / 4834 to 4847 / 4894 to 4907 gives -23.0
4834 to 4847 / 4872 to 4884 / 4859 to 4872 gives -31.1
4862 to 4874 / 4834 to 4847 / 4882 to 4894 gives -30.3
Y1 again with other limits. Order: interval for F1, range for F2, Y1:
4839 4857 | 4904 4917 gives -4.4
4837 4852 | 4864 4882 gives -1.0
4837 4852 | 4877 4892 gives -0.4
